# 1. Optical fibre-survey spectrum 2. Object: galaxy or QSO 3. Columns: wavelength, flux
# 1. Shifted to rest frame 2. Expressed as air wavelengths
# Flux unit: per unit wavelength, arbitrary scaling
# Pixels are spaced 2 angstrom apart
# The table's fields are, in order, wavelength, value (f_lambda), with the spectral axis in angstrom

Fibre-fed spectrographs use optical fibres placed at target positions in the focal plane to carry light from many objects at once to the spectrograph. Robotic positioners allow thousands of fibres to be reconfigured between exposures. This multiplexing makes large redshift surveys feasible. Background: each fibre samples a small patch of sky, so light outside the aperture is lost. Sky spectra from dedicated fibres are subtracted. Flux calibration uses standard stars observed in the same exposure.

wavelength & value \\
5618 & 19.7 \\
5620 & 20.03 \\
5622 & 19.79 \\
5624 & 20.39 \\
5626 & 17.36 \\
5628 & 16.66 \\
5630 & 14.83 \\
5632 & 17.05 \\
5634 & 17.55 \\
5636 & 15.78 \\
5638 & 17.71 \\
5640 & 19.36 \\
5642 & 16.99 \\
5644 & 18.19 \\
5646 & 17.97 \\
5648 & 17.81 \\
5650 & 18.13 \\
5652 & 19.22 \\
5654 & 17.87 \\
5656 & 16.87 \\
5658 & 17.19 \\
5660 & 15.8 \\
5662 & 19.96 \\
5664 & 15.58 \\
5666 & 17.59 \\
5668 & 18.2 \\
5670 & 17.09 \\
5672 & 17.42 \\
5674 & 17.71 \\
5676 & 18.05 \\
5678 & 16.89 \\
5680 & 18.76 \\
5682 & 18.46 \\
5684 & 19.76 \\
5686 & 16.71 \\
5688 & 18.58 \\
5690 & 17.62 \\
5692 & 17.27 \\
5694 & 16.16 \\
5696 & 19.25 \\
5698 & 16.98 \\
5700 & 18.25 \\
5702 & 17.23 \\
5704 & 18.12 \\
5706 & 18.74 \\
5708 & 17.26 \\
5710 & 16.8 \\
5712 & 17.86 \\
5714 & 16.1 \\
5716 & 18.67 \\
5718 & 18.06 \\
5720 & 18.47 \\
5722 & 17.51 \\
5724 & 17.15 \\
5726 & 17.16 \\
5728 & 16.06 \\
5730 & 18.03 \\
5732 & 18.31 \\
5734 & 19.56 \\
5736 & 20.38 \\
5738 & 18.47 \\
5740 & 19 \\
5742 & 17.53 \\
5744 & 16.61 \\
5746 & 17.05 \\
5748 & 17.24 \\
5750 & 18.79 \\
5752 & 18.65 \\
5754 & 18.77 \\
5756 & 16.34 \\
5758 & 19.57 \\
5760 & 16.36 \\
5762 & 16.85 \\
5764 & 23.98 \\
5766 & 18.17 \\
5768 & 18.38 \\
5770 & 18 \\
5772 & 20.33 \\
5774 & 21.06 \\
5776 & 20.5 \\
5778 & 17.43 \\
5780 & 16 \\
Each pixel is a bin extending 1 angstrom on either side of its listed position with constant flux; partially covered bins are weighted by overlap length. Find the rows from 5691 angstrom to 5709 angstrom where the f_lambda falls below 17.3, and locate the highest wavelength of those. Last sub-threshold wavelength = 5708 angstrom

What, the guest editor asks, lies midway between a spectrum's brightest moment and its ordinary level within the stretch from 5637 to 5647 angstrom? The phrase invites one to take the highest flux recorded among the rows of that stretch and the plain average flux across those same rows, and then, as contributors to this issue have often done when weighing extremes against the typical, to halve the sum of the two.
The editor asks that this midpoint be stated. 18.7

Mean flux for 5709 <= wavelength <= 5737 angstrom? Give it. 17.87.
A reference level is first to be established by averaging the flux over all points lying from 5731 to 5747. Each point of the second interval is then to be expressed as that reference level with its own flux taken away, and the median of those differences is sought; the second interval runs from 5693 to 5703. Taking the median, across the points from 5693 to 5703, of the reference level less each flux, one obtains 1.1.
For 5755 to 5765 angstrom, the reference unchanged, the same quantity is 1.5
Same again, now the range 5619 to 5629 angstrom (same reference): -1.4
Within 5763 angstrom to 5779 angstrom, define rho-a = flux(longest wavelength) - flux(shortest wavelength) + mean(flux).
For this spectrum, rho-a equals 13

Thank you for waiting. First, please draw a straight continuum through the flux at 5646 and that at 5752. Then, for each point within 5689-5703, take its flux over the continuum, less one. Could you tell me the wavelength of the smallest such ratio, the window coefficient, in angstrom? 5694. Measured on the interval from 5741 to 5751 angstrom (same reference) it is 5744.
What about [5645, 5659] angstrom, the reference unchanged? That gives 5656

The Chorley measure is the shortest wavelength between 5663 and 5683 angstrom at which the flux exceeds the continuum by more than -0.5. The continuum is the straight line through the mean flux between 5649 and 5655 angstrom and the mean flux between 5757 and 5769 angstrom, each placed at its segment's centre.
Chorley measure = 5668 angstrom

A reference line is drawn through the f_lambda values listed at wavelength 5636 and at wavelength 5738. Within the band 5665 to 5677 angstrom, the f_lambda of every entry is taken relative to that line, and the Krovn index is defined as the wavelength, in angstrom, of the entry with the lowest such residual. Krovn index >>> 5670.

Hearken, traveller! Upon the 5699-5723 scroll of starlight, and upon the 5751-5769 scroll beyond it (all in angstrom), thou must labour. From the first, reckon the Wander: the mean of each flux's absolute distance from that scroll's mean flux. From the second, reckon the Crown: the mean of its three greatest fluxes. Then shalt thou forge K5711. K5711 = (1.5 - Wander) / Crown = 0.041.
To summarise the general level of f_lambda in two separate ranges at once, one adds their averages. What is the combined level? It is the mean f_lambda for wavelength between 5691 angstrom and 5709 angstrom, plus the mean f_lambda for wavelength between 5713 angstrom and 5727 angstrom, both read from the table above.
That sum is 35.3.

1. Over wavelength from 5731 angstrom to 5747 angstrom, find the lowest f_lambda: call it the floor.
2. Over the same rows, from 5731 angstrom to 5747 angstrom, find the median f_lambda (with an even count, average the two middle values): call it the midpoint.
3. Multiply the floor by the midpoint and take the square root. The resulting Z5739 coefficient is 17.5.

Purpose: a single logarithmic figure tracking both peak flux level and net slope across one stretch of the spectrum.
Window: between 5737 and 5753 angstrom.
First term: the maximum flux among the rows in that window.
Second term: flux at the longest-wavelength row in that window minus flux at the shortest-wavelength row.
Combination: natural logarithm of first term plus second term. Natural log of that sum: 2.95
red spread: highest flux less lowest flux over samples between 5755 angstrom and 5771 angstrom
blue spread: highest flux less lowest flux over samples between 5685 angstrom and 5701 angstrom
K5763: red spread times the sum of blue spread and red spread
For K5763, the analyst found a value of 82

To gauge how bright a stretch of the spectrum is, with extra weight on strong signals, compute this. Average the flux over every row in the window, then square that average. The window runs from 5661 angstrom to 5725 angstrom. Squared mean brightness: 315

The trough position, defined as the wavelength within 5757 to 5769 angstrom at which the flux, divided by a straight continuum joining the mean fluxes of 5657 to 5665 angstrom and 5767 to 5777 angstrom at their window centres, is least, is 5760 angstrom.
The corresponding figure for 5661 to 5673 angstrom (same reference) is 5664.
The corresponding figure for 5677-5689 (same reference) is 5686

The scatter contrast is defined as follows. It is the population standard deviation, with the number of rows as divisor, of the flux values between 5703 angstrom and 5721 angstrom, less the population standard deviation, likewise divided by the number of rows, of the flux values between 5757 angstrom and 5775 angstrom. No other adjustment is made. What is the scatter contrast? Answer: -1.4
